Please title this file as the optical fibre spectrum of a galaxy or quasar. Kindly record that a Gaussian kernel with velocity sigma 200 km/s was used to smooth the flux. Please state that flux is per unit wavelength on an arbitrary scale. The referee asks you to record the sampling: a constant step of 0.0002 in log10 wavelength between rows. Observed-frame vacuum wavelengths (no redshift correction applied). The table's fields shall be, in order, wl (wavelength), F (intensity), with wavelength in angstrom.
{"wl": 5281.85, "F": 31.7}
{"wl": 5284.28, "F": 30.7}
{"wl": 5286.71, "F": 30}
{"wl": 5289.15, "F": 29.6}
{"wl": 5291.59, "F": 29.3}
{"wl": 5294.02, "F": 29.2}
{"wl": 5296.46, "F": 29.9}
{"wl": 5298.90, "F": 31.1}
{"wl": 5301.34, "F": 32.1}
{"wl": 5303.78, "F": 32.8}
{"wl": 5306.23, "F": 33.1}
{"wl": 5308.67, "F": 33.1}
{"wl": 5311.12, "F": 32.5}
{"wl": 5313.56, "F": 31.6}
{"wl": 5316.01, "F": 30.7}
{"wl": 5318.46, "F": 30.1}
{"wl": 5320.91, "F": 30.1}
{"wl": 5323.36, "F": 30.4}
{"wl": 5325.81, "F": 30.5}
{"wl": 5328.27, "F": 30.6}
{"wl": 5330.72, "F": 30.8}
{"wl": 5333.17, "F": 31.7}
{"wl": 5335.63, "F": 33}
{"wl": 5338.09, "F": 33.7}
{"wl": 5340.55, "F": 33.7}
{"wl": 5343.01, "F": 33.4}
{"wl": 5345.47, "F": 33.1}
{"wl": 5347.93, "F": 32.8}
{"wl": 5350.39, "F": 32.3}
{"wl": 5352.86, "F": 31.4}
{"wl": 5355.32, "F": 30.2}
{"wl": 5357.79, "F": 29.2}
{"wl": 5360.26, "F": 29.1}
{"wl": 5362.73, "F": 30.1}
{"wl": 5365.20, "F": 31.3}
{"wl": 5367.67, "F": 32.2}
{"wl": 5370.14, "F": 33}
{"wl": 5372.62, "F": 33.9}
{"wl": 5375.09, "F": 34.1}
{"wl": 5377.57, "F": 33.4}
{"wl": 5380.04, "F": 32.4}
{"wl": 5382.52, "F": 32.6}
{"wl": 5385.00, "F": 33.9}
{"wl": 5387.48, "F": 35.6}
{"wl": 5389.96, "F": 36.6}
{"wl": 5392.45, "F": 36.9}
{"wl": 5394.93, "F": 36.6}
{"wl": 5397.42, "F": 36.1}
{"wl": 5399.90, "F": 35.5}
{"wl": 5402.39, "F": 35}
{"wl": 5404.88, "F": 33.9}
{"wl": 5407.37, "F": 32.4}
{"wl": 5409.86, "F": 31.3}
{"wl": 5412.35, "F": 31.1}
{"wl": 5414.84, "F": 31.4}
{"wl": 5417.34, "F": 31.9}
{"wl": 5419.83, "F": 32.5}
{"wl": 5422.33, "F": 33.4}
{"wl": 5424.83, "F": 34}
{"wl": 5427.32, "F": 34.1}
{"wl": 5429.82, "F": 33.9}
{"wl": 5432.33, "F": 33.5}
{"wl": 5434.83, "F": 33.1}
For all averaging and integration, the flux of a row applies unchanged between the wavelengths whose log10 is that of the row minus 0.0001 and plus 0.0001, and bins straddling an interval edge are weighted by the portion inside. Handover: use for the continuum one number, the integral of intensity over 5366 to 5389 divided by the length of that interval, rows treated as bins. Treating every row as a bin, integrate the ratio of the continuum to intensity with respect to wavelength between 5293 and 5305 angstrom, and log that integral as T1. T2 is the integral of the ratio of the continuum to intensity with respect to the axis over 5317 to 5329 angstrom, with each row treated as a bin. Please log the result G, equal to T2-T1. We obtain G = 0.3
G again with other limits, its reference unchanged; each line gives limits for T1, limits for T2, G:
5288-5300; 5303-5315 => -1.2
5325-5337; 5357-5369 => 0.4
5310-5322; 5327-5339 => -0.4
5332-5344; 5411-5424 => 1.4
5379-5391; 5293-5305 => 1.2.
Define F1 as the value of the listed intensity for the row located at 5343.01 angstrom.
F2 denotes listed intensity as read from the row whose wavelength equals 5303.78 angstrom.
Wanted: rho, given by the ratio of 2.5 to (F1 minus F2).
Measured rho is 4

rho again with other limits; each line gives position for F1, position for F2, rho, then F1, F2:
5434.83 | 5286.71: 1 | 33.1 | 30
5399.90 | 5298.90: 1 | 35.5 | 31.1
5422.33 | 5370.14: 6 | 33.4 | 33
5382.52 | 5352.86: 2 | 32.6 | 31.4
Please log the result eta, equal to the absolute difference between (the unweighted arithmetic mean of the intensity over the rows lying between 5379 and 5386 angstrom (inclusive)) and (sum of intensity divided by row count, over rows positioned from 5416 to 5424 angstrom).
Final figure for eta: 0.37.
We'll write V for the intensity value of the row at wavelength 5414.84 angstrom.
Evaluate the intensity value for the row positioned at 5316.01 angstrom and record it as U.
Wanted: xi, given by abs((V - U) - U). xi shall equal 30.0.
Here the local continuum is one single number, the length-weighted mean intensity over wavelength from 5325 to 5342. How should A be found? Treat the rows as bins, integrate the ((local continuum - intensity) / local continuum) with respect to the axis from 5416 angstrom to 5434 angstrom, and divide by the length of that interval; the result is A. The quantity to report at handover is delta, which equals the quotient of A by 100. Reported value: -0.0004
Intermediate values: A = -0.04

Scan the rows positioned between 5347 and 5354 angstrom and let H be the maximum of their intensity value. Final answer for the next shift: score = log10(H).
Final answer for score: 1.52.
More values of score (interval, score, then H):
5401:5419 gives 1.54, 35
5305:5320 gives 1.52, 33.1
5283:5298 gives 1.49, 30.7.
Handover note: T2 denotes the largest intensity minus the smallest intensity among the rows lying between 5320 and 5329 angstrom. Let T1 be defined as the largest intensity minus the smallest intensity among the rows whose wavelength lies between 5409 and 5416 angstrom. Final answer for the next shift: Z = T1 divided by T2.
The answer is 0.60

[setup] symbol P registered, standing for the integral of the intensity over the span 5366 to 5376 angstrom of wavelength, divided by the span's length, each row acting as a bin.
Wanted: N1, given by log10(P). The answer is 1.52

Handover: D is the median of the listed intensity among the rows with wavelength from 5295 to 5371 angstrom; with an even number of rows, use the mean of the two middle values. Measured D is 31.6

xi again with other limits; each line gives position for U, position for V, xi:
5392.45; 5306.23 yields 40.7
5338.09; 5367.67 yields 35.2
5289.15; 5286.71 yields 29.2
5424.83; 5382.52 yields 35.4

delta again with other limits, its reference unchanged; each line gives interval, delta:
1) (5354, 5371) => 0.0004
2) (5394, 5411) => -0.0007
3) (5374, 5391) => -0.0006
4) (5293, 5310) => 0.0001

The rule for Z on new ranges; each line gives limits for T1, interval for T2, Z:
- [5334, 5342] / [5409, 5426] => 0.24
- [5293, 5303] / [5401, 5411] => 0.78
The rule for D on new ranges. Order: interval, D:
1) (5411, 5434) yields 33.4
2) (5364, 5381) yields 33.0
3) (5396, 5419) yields 32.4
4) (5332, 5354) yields 33.0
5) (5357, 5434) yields 33.4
